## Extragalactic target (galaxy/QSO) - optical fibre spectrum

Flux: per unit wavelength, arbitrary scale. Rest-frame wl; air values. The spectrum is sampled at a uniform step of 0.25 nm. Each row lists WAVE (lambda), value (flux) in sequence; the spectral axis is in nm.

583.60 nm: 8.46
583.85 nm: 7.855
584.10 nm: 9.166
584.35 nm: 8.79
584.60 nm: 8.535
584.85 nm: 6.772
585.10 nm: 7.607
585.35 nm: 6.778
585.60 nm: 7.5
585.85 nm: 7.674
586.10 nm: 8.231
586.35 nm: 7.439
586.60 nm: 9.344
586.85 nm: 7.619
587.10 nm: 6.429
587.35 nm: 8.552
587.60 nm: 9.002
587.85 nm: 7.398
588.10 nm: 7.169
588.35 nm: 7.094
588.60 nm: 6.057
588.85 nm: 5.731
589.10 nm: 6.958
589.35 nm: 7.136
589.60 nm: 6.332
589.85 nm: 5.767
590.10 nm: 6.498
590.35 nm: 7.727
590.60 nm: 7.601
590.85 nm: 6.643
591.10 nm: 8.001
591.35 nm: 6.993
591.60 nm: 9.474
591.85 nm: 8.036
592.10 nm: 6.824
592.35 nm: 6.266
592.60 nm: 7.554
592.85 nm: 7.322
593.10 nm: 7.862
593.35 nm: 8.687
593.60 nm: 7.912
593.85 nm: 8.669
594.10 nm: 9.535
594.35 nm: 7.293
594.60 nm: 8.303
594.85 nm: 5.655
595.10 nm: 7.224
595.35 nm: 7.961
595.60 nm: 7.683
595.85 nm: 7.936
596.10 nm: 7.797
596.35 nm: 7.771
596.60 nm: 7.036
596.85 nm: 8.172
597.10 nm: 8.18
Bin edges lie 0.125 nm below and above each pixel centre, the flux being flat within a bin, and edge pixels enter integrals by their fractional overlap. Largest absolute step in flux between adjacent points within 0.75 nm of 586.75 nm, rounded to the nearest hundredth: 2.12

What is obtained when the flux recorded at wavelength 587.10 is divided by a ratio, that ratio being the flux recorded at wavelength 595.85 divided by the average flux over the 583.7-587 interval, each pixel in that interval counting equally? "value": 6.4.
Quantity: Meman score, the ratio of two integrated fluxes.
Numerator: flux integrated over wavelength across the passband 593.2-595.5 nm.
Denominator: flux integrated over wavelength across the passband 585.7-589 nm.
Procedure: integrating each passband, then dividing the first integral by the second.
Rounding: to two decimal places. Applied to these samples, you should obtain 0.73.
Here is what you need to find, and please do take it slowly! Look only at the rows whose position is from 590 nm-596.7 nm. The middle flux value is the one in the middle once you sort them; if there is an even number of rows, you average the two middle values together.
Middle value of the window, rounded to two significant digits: 7.7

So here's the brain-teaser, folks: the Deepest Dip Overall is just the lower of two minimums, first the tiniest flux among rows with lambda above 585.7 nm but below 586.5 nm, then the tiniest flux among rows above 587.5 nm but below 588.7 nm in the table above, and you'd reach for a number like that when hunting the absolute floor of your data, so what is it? 6.06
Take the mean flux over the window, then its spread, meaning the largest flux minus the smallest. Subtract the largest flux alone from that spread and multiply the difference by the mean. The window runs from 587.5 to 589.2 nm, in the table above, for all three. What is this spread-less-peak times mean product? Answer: -40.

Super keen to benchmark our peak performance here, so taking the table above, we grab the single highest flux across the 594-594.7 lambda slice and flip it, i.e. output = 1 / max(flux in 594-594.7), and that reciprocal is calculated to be 0.105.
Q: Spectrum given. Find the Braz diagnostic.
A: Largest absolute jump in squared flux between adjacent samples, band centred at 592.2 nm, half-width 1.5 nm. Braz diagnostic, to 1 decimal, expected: 40.9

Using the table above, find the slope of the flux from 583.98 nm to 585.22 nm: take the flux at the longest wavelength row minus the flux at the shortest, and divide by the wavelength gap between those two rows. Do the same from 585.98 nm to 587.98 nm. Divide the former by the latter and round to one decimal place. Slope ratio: 3.3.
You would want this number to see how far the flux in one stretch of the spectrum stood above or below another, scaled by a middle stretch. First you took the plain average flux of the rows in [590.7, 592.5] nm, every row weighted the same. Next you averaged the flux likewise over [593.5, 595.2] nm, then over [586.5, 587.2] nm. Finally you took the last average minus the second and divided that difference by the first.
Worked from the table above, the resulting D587 0.00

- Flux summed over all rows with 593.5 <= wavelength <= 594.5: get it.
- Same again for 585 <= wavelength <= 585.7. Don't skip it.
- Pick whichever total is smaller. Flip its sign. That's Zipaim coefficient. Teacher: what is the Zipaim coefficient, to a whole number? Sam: -22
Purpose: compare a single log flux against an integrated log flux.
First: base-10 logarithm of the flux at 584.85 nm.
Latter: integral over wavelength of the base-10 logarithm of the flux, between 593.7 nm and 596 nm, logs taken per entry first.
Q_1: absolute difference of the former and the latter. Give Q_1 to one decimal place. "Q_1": 1.2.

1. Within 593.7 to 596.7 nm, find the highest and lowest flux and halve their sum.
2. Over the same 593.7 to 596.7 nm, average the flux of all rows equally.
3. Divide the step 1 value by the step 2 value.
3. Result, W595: 0.981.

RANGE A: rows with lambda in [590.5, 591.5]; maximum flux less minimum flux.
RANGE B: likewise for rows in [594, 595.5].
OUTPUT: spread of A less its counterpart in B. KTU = -2.5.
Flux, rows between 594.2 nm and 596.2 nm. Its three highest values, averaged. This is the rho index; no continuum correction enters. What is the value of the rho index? 8.1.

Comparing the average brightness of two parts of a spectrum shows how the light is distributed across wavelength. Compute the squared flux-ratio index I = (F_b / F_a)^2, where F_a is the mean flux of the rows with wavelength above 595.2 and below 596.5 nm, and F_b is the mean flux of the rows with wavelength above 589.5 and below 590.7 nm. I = 0.75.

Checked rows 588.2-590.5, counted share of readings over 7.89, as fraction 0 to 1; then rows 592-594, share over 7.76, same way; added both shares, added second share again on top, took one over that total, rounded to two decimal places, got 1.00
